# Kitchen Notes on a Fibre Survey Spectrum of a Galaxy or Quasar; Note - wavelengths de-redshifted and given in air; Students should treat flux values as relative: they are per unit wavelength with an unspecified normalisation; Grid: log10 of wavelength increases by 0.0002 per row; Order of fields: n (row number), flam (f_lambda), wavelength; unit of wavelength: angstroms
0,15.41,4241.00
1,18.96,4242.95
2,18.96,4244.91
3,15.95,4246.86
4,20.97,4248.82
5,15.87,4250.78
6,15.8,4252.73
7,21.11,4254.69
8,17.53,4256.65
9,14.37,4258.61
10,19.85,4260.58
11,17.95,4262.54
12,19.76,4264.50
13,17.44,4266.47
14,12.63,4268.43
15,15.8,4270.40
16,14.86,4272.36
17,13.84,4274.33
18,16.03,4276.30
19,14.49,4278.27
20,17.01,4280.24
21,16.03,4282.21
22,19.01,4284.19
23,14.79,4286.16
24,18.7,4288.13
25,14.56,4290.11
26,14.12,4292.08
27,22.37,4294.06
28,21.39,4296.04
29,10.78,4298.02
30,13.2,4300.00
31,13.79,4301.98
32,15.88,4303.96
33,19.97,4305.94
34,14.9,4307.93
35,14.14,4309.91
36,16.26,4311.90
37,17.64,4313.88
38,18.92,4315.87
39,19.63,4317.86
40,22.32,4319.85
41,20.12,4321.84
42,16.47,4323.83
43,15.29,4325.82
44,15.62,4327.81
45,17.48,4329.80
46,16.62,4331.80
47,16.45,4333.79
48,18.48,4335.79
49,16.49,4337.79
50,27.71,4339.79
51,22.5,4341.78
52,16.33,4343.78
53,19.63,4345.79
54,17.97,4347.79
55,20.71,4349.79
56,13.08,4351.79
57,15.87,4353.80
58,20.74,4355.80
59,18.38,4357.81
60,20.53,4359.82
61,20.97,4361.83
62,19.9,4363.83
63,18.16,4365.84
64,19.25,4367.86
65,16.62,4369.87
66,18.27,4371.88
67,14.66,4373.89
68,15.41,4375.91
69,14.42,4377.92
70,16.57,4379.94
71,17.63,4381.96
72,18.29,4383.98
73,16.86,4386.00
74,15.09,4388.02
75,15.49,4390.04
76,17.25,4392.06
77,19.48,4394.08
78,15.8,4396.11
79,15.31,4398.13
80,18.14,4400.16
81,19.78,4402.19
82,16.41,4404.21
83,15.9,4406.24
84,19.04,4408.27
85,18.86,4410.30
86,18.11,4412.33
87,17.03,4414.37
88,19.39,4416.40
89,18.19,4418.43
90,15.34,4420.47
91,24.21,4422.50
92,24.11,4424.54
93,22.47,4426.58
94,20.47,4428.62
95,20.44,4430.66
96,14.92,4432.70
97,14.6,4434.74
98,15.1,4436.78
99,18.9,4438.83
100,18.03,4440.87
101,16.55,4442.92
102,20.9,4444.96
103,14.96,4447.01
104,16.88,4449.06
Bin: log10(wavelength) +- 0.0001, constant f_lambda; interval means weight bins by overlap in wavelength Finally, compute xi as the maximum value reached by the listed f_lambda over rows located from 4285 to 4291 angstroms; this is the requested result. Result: 18.7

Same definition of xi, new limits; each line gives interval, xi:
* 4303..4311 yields 19.97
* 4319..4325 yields 22.32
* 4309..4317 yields 18.92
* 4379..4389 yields 18.29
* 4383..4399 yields 19.48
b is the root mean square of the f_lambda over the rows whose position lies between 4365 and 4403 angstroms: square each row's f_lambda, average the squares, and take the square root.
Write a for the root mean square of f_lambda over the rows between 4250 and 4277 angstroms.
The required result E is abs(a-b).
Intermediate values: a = 16.8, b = 17.1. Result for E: 0.25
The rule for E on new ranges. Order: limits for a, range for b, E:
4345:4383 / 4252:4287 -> 1.25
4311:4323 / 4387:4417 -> 1.76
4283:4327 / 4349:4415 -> 0.34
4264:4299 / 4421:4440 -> 3.23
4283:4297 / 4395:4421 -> 0.57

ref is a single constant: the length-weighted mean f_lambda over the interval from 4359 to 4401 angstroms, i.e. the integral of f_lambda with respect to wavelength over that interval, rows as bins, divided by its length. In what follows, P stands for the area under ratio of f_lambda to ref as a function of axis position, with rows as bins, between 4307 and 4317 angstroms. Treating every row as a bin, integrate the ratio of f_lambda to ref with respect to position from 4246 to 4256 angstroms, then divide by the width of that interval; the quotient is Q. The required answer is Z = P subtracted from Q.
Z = -8.4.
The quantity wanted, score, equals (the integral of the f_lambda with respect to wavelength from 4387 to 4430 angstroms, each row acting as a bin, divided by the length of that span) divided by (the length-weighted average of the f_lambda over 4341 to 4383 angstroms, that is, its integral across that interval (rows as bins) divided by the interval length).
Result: 1.02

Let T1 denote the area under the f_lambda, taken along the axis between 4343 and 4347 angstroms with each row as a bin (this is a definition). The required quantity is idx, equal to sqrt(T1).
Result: 8.49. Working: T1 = 72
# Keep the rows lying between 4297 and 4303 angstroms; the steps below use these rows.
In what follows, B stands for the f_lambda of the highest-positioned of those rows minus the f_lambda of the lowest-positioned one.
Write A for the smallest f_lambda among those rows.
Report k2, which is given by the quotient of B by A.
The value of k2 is 0.3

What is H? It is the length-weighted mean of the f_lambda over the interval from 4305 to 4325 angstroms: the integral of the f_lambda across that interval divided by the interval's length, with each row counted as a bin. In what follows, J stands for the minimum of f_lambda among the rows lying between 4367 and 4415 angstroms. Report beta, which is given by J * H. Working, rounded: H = 18.0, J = 14.42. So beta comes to 260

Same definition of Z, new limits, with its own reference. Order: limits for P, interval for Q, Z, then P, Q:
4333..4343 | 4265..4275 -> -10.9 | 11.7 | 0.88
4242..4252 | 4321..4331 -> -9.5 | 10.4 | 0.98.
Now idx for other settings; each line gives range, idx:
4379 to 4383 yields 8.27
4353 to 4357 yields 8.59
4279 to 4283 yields 8.11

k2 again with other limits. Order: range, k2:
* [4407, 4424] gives 0.3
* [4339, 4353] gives -1.1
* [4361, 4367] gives -0.2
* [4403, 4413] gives 0.1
